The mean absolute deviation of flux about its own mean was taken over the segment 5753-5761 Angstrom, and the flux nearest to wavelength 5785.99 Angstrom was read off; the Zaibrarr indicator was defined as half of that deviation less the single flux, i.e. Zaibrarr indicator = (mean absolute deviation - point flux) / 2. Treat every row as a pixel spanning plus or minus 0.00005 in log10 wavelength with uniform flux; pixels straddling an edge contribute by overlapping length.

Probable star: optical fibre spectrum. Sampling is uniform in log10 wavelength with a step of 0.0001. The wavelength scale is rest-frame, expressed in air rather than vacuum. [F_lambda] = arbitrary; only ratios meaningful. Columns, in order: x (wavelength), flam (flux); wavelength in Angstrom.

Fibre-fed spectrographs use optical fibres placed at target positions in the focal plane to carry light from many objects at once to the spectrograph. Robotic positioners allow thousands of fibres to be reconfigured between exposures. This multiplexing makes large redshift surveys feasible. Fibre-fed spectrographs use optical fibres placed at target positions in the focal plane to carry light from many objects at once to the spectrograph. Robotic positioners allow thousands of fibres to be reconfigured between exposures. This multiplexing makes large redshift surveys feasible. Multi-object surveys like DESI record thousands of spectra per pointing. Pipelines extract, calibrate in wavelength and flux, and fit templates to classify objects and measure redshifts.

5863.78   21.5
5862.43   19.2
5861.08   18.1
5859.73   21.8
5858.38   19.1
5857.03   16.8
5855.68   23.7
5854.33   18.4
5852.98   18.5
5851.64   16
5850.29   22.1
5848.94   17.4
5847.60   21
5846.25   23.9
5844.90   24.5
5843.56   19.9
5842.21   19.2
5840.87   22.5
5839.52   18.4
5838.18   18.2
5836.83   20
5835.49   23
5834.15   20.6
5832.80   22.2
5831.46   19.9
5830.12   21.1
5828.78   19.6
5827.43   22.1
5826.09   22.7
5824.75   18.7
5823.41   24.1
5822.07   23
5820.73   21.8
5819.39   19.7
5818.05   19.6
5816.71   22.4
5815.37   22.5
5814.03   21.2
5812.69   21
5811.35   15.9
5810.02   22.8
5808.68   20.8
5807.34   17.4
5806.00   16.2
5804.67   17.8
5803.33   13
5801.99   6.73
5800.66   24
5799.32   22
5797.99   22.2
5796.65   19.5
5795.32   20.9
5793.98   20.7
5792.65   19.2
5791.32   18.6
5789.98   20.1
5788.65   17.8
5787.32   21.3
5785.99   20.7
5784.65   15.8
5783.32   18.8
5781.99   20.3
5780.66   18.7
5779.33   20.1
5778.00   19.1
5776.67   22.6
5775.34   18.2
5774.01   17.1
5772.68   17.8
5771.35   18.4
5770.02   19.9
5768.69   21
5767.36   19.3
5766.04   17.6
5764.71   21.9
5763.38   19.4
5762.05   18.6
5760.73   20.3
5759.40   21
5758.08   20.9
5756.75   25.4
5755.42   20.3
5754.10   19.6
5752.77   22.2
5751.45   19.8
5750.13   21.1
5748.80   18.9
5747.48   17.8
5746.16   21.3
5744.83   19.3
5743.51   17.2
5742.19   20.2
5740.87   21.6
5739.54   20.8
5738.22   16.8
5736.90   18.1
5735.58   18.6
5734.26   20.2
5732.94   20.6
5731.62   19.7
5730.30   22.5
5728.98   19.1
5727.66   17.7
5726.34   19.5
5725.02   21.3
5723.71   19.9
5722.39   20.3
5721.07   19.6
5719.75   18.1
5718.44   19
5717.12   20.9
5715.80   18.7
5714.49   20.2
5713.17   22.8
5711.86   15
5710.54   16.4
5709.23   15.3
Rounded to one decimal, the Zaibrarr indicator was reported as -9.7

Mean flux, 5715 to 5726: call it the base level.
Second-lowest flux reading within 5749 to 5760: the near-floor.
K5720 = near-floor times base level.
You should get 391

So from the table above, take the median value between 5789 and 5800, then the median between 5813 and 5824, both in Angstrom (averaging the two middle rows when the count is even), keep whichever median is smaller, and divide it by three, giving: 6.80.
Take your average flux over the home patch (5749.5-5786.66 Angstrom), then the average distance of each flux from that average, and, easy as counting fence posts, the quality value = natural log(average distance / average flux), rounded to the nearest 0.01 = -2.64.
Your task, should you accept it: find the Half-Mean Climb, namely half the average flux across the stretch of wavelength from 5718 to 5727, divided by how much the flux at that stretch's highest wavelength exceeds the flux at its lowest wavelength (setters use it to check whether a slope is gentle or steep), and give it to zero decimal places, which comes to 20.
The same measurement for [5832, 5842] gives 34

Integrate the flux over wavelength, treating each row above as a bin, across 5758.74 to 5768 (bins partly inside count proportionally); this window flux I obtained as 183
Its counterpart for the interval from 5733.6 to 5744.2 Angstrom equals 203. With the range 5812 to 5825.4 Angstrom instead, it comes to 287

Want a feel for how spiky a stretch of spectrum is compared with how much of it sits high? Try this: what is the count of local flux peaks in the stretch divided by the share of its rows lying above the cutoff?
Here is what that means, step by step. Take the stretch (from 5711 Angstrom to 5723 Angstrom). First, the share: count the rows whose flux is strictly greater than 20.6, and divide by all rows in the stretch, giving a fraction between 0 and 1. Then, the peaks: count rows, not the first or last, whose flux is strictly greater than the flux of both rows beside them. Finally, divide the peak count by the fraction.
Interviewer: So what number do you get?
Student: 9.0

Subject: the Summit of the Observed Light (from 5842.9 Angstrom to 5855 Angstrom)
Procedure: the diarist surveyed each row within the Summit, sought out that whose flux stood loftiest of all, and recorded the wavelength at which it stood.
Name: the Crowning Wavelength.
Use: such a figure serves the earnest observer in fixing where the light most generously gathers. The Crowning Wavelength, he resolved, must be 5844.90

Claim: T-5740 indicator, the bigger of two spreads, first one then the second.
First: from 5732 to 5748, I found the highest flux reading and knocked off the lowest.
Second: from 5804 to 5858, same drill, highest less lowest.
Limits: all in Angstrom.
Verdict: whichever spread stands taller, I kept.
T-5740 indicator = 8.6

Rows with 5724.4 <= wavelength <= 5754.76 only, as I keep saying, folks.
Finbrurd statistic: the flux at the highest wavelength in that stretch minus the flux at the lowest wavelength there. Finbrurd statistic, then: -1.7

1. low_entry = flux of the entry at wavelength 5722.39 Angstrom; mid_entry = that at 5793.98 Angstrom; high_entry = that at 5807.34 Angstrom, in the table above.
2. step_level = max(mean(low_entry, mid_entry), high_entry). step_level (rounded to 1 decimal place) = 20.5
